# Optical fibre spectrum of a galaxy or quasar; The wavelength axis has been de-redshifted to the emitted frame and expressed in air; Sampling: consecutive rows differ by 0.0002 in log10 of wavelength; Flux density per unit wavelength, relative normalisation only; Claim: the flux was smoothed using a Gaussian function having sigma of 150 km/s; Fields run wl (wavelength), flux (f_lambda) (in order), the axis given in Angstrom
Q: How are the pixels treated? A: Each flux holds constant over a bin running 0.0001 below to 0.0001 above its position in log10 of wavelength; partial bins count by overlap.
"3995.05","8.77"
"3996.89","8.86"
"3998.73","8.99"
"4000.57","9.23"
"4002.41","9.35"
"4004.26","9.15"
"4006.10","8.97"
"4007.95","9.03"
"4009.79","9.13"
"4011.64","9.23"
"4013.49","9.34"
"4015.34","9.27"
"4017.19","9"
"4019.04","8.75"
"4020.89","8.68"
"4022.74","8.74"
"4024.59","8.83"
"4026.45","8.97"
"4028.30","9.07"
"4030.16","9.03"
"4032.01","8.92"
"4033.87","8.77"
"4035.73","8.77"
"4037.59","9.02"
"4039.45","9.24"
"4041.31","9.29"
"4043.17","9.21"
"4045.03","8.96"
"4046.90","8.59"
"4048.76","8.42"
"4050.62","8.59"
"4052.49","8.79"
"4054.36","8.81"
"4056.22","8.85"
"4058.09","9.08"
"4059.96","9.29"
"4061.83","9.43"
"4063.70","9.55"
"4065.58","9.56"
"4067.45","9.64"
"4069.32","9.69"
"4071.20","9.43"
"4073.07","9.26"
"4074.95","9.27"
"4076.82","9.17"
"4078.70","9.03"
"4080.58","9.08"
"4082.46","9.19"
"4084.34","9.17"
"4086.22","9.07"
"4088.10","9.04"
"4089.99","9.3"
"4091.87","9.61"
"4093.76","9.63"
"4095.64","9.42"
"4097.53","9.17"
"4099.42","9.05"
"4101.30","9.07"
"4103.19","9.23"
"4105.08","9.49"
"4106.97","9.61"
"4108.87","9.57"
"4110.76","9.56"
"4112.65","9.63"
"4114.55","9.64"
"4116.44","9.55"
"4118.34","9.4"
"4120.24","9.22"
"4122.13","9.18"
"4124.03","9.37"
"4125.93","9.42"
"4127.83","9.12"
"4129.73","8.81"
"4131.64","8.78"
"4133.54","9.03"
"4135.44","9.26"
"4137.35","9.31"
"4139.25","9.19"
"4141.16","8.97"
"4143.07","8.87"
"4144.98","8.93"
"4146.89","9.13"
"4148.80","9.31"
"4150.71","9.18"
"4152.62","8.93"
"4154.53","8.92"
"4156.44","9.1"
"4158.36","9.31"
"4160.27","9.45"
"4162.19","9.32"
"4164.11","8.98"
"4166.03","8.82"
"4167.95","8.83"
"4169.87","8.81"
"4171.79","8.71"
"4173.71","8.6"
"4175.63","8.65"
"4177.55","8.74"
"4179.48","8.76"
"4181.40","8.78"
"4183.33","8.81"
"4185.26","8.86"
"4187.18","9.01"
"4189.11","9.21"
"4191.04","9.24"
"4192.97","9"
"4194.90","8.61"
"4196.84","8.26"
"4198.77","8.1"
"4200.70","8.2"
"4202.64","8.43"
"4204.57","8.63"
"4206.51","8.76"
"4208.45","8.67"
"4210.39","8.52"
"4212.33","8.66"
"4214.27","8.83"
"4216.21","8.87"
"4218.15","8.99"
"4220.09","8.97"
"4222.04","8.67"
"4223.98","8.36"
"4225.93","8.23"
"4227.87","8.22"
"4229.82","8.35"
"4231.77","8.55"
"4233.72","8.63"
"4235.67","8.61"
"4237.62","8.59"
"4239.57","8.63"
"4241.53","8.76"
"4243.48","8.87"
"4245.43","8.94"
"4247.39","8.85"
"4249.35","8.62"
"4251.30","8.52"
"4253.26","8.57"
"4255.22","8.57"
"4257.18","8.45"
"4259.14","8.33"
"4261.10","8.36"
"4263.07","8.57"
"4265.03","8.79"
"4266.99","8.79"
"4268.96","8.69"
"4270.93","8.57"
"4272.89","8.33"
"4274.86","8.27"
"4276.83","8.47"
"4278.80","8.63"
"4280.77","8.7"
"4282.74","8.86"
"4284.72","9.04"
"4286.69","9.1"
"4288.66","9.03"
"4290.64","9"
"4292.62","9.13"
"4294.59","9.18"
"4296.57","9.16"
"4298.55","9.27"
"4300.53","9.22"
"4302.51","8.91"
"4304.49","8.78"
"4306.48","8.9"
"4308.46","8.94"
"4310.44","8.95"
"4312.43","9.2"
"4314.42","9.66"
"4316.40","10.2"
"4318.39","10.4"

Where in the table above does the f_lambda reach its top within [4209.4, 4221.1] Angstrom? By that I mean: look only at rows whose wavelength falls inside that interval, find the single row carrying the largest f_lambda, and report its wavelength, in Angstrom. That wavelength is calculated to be 4218.15 Angstrom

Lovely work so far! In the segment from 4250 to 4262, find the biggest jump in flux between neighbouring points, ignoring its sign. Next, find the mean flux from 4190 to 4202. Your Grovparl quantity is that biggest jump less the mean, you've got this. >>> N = -8.45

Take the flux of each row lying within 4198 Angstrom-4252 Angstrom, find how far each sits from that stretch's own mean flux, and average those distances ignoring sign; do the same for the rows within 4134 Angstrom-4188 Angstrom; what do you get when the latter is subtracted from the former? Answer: -0.01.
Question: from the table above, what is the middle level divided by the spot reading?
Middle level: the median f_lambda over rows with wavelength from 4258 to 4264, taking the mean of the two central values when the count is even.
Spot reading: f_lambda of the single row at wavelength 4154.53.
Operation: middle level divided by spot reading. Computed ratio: 0.94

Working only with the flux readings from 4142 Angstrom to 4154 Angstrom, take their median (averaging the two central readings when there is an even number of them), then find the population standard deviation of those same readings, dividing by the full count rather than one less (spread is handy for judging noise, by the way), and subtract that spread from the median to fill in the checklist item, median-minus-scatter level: 8.9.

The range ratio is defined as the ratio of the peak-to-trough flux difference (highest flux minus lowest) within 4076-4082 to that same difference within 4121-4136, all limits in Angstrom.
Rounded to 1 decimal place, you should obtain 0.2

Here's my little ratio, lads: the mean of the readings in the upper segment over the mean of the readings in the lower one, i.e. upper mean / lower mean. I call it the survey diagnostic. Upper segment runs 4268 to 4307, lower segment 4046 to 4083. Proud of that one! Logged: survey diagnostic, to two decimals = 0.97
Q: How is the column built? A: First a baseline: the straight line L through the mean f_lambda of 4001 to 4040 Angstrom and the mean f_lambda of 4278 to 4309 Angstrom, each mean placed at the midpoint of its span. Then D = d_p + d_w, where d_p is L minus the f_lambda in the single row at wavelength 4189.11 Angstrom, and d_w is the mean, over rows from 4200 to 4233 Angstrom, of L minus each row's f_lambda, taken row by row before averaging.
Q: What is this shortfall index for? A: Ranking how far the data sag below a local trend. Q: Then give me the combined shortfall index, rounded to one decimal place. 0.2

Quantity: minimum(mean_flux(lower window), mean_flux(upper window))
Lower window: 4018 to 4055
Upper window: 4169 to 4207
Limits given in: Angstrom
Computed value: 8.71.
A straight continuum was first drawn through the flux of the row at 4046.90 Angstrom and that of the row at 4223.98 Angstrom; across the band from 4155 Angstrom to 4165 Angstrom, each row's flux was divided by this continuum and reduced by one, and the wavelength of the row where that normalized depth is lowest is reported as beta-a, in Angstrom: 4164.11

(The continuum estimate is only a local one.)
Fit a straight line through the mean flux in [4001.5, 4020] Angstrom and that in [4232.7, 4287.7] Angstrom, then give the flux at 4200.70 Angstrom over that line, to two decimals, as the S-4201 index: 0.94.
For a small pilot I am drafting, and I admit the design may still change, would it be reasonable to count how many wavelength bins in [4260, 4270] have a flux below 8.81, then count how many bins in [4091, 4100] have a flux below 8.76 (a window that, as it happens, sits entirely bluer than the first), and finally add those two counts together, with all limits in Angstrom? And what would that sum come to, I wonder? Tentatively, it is 5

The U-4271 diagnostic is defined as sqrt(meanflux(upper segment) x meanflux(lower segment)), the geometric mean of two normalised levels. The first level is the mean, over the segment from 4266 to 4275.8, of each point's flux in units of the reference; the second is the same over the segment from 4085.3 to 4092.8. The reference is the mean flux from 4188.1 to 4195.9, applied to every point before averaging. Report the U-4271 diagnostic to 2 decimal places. 0.99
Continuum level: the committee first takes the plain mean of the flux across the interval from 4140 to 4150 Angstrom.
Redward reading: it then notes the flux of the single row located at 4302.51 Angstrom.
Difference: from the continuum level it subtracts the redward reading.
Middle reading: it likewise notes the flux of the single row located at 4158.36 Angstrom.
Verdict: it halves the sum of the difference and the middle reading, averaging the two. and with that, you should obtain 4.72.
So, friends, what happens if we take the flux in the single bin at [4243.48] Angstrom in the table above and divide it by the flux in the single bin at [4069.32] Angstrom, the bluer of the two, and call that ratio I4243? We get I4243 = 0.92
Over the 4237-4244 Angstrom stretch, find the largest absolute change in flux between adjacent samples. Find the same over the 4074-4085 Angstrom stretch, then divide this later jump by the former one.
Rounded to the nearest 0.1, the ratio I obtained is 1.1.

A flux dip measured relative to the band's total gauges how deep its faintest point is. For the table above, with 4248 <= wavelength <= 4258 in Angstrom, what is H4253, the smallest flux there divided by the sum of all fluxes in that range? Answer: 0.198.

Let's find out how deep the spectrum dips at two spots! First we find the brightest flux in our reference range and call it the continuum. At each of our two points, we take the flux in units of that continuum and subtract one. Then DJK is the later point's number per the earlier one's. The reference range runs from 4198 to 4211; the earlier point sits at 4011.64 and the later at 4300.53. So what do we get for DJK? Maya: 1.0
